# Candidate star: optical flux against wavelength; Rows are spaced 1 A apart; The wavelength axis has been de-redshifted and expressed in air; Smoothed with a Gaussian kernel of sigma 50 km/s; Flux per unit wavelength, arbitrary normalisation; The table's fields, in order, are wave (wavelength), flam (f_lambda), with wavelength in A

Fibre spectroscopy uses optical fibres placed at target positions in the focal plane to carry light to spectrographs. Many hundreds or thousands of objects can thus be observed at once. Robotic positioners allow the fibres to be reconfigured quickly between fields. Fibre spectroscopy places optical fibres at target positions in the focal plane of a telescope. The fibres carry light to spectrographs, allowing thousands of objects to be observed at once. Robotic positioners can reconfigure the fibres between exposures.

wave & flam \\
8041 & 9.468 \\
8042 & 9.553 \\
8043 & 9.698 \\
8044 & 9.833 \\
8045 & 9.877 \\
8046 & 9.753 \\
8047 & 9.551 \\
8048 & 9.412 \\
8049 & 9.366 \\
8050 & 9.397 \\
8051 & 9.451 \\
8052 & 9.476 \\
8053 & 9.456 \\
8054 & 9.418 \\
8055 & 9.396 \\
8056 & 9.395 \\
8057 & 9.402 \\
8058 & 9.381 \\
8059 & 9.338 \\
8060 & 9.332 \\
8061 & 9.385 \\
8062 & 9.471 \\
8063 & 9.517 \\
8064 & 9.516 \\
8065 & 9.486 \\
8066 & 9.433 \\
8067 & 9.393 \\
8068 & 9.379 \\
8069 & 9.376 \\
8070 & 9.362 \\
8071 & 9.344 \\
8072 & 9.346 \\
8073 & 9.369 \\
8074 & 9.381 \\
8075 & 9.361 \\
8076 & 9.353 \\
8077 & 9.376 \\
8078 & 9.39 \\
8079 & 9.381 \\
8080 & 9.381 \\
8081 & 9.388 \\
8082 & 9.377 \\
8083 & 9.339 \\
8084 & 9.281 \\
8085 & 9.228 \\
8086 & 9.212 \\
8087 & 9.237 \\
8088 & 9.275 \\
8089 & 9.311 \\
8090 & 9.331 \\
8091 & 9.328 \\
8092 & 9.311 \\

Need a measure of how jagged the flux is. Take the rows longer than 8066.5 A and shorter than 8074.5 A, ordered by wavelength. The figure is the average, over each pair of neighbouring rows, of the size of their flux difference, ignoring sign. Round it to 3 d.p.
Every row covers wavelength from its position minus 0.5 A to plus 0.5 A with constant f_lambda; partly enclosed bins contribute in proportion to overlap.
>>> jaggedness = 0.012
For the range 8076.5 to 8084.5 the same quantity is 0.020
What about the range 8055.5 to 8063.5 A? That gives 0.037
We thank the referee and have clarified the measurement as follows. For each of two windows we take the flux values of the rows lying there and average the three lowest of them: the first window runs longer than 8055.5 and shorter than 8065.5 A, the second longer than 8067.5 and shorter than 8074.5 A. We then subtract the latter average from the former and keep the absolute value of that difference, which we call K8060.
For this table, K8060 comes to 0.00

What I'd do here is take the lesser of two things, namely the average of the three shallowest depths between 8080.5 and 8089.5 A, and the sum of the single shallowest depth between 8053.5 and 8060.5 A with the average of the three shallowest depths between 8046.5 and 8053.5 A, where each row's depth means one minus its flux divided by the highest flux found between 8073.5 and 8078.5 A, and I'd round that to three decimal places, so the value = -0.014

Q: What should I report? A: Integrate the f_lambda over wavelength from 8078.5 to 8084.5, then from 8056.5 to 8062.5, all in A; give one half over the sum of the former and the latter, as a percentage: 0.4446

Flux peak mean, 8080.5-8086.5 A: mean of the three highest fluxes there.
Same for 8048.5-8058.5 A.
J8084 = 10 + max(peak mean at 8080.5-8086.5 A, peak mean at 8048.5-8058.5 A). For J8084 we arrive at 19.5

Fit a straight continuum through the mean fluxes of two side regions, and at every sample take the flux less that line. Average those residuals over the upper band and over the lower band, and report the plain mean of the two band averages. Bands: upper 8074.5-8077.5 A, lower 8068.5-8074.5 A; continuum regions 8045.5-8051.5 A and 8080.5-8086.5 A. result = 0.01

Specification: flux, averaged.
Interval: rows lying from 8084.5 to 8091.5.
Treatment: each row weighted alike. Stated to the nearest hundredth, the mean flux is 9.27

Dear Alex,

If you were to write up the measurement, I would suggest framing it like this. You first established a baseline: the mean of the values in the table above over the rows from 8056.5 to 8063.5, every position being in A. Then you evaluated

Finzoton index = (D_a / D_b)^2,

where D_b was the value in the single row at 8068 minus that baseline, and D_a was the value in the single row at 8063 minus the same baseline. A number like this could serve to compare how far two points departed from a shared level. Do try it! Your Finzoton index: 21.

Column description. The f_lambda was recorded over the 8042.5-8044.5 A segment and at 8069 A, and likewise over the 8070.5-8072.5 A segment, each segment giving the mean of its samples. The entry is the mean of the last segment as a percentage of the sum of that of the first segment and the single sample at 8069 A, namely 48.8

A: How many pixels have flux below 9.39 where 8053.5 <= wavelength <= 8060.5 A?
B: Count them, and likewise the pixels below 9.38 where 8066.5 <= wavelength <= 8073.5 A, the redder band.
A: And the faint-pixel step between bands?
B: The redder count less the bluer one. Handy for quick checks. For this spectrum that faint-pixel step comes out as 3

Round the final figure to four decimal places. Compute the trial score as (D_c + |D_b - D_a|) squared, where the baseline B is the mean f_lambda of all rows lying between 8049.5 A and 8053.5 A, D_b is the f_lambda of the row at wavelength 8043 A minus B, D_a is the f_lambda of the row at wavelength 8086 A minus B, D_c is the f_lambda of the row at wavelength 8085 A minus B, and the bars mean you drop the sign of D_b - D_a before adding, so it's 0.0724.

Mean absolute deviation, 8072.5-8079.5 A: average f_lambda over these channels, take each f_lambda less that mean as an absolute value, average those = 0.010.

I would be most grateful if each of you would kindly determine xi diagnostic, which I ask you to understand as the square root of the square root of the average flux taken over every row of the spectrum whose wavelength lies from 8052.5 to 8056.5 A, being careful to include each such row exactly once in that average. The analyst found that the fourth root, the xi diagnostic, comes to 1.752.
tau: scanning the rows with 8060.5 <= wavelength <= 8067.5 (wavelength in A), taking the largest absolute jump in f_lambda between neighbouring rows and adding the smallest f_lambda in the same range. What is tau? 9.47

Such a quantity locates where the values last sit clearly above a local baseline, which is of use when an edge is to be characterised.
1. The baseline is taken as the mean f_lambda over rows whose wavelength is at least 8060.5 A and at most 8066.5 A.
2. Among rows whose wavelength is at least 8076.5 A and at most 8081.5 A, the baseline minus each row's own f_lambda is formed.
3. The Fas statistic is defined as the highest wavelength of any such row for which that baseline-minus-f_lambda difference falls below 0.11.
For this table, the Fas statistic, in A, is 8081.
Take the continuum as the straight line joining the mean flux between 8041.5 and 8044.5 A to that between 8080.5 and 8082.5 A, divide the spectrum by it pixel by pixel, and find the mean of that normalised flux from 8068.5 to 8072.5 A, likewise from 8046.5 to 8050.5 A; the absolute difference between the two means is 0.0105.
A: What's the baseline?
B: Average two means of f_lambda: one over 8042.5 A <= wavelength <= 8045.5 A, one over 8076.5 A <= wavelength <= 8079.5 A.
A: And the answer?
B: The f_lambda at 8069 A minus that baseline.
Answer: -0.22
